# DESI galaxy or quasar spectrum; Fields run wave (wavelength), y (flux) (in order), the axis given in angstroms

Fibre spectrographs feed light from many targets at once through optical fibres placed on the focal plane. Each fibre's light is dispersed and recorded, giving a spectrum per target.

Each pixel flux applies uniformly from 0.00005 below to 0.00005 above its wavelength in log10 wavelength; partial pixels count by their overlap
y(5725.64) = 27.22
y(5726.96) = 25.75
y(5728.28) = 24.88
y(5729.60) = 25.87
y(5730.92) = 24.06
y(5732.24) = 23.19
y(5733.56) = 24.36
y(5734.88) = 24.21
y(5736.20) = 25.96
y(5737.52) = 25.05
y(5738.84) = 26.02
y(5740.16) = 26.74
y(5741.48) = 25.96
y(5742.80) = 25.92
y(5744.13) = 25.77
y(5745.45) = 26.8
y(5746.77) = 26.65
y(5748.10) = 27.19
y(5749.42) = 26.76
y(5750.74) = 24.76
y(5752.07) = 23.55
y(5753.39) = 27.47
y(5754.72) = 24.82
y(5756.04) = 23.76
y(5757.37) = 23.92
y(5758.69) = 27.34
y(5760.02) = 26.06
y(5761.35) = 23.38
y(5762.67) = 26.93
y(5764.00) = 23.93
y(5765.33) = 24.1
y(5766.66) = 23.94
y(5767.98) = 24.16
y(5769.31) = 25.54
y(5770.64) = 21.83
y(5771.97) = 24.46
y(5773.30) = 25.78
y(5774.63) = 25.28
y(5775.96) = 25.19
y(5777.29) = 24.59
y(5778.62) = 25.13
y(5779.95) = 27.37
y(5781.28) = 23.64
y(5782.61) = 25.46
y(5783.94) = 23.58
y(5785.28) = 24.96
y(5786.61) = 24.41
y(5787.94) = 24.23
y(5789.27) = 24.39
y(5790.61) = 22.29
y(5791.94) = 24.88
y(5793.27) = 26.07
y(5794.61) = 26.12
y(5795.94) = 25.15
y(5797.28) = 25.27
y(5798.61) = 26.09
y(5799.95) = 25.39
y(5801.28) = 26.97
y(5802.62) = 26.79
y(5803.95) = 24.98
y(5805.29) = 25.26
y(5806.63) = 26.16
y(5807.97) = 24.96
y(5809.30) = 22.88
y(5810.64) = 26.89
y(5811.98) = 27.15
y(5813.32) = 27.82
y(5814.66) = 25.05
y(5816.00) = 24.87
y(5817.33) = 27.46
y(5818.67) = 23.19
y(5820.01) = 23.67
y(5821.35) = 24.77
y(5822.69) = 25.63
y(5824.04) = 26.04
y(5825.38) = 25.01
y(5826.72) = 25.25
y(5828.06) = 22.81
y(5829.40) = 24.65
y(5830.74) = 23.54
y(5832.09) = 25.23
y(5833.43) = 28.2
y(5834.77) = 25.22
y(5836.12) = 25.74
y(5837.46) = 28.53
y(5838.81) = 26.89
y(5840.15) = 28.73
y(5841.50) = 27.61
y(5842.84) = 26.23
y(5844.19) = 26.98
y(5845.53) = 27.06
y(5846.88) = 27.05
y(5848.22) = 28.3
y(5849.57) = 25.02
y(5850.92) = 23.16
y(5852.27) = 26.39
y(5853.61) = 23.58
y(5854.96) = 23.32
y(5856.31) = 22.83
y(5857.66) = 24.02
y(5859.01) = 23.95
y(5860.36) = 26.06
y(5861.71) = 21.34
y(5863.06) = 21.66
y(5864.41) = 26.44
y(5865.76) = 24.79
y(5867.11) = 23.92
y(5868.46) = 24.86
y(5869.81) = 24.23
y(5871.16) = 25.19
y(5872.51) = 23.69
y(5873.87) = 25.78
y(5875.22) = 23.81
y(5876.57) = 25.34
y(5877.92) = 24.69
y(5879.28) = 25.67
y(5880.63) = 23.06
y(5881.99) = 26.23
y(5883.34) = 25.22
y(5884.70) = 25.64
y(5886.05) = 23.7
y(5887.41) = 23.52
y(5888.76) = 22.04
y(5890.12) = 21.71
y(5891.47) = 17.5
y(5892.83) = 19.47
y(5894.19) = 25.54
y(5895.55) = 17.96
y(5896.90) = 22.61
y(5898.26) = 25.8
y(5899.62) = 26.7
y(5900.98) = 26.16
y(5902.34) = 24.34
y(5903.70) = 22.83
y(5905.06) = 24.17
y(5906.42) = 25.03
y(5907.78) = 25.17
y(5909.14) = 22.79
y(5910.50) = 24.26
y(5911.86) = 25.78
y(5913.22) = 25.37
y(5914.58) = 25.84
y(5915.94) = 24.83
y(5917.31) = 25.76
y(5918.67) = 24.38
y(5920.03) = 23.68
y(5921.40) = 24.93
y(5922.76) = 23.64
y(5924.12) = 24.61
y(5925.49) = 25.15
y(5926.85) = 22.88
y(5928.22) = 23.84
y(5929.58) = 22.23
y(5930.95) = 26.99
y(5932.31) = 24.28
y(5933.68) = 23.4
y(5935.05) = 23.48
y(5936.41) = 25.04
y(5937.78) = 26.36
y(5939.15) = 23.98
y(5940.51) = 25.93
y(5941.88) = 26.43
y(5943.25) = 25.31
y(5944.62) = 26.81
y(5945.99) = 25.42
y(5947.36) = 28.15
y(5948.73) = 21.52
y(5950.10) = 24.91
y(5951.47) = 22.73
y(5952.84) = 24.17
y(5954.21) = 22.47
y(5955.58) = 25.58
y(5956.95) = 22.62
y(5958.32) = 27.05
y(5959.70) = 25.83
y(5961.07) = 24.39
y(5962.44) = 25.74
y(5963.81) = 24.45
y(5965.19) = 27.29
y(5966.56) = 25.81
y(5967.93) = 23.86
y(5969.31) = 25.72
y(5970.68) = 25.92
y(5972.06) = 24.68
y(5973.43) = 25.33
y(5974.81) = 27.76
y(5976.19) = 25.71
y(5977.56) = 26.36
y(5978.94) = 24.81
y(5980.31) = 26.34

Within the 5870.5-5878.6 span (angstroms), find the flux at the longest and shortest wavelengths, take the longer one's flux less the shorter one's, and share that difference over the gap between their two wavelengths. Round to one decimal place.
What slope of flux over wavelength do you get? -0.1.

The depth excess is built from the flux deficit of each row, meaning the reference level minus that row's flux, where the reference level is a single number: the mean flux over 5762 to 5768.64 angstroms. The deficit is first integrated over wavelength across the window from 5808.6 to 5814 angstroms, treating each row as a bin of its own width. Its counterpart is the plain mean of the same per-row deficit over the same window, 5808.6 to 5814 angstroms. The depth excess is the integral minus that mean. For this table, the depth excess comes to -6.8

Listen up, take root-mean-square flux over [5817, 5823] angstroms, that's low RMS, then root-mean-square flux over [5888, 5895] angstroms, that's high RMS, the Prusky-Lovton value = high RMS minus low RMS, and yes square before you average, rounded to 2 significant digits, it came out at -3.6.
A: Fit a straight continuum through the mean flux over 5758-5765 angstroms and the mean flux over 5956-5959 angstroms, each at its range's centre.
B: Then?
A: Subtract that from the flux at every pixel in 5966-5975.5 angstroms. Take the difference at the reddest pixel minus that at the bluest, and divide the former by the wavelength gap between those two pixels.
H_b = 0.24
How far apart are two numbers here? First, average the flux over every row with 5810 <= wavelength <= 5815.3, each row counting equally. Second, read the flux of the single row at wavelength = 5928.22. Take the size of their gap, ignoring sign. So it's 2.9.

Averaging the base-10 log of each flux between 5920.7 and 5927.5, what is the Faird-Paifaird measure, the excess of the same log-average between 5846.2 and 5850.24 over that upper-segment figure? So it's 0.043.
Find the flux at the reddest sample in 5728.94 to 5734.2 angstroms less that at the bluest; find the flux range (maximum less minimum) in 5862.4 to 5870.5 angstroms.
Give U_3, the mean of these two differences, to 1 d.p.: 1.6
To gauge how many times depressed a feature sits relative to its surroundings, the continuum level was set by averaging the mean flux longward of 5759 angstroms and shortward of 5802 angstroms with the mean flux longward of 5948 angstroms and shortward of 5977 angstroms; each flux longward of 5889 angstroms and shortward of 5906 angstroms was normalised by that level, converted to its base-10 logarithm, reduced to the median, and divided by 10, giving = -0.0026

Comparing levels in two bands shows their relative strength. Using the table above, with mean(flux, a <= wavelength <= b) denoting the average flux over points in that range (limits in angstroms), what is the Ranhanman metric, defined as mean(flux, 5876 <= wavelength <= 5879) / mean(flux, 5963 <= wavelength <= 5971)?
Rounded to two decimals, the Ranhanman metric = 0.98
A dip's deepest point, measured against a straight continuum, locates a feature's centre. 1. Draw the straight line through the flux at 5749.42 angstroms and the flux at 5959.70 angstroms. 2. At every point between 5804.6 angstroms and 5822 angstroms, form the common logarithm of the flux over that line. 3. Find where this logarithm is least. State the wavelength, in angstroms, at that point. 5809.30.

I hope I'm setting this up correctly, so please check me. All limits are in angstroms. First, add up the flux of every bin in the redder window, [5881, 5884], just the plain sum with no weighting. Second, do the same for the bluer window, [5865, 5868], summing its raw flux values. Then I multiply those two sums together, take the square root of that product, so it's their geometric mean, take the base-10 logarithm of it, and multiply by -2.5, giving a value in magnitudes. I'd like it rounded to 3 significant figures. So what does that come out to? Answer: -4.25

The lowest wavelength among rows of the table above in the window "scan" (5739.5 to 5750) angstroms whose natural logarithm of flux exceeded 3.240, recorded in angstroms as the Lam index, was 5740.16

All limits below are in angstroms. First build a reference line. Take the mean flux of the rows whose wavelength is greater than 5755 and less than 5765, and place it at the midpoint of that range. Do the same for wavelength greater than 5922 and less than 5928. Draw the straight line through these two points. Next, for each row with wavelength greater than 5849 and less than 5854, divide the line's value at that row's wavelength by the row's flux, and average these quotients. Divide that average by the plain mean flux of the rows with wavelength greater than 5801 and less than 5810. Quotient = 0.039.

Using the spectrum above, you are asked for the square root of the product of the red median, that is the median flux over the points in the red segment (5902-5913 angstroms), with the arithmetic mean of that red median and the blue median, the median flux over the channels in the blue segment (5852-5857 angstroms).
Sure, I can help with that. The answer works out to 24.1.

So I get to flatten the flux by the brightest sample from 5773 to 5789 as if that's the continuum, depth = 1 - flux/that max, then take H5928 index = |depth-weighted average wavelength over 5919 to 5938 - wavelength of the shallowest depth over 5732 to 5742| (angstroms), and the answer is 188.2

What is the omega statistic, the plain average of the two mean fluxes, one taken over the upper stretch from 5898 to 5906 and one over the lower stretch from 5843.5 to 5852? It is 25.6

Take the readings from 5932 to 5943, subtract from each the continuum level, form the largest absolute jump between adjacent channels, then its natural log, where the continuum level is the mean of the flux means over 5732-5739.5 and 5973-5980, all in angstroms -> 0.87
